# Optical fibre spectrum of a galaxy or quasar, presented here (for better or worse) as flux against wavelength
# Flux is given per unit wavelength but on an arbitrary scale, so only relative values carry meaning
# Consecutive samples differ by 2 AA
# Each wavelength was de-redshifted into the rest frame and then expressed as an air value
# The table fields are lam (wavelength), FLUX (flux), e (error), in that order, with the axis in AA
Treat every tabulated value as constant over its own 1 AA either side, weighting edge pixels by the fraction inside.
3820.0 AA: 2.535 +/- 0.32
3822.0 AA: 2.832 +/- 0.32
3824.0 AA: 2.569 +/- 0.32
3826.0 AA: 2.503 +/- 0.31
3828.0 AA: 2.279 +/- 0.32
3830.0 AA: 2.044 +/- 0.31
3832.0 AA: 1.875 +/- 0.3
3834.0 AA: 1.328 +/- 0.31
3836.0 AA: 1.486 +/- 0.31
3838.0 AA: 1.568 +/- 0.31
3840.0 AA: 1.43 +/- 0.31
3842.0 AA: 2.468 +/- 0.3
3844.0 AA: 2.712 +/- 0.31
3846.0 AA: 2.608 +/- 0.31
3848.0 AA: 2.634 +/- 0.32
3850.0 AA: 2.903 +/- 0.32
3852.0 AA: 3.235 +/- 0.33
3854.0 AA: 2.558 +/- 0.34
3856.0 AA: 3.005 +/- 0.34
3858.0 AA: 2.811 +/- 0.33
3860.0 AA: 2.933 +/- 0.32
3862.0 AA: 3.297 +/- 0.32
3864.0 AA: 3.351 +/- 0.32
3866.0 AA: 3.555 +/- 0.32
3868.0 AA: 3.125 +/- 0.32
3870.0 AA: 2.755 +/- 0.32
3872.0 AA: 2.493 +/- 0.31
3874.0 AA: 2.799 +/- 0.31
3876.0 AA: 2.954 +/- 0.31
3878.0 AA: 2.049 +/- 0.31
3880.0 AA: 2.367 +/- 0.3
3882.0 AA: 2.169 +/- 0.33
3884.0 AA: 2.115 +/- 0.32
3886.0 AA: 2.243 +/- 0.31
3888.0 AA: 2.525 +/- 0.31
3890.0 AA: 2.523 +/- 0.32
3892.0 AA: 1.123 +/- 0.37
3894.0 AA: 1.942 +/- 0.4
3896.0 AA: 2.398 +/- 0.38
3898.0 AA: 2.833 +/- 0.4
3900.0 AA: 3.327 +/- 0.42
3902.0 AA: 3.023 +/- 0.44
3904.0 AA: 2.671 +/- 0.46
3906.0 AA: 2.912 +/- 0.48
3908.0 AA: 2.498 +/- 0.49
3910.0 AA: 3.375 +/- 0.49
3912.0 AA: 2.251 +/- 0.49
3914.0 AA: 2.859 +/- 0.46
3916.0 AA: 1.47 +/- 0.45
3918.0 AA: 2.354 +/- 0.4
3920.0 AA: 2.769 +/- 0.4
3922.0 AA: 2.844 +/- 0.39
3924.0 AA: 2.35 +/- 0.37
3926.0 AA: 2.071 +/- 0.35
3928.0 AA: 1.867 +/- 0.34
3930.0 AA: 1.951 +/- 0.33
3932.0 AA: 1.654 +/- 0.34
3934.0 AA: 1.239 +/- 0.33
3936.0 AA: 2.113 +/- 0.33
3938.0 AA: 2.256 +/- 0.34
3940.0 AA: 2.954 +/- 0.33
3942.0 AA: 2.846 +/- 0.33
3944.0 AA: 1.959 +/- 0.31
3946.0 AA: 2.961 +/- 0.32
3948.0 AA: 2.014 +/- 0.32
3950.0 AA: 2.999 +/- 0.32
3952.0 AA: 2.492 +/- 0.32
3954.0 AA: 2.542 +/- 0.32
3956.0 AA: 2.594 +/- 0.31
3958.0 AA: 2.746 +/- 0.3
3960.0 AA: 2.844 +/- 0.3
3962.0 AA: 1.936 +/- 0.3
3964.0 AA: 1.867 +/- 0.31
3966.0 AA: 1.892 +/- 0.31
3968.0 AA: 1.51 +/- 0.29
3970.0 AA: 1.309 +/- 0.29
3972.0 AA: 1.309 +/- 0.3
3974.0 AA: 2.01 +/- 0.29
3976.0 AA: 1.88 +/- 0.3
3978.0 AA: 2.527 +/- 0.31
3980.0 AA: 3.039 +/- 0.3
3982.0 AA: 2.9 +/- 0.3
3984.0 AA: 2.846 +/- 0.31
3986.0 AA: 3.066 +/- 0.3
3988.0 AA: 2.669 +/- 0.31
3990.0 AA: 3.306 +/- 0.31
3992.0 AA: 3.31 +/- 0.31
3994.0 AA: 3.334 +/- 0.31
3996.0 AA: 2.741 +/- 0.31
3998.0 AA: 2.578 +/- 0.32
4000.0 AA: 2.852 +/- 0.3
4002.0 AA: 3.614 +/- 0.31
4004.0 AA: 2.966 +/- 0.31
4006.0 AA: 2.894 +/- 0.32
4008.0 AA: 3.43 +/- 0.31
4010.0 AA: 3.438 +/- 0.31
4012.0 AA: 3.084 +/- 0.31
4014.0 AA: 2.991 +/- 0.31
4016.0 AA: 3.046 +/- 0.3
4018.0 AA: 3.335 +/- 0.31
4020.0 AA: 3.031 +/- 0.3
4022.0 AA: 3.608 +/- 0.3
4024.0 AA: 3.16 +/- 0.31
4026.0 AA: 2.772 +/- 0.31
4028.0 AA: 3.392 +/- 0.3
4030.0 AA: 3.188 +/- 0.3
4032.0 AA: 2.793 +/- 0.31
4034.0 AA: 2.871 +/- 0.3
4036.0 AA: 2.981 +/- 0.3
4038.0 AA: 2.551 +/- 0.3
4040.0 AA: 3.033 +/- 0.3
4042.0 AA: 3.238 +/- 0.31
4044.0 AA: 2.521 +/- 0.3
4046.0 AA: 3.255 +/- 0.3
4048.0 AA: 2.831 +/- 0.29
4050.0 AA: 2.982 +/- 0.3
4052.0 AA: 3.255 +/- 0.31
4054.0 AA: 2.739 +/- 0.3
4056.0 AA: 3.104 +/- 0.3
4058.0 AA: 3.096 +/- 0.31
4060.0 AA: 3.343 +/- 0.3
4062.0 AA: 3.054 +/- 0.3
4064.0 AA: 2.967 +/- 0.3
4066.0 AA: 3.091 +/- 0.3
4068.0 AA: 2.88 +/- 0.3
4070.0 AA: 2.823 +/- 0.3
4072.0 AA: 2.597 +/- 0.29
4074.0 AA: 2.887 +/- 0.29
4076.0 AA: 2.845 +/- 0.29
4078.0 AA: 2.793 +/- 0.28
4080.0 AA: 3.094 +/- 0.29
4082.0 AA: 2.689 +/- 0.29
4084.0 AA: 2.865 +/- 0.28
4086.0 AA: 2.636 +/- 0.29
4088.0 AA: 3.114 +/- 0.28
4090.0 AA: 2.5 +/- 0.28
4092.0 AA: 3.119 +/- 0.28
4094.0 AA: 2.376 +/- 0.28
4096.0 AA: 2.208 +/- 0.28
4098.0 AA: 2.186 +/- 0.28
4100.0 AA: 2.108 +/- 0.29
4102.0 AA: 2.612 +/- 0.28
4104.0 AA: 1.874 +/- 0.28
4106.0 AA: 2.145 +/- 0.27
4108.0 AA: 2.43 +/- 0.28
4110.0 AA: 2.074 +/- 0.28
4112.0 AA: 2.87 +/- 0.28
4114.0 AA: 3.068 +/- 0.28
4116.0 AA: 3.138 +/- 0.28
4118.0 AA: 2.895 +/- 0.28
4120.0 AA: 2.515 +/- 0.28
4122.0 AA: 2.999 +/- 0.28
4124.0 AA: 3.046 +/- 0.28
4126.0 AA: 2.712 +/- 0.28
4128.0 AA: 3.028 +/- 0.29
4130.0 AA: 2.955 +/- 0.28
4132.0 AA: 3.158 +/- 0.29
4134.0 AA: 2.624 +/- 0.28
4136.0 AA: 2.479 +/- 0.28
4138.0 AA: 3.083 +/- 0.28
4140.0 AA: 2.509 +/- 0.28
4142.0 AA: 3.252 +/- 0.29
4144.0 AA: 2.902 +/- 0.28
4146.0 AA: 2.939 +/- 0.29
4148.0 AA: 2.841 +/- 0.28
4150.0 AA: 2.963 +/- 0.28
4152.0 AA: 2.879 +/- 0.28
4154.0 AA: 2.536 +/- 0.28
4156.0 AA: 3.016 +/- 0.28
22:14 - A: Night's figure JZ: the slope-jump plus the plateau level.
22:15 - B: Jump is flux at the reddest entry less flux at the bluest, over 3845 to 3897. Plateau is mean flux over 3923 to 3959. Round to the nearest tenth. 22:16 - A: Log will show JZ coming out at 2.1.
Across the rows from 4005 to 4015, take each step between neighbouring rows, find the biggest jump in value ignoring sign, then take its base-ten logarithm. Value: -0.3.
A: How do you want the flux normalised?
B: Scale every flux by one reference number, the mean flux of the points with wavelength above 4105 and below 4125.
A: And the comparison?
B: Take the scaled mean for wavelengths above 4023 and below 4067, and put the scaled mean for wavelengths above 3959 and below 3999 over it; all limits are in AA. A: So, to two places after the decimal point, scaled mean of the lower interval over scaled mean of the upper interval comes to 0.81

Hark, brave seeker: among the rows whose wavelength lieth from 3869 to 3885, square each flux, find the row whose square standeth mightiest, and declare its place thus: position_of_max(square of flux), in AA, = 3876.0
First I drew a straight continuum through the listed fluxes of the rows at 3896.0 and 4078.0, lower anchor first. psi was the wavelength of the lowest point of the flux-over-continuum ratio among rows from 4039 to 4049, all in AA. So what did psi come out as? 4044.0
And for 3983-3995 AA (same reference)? 3988.0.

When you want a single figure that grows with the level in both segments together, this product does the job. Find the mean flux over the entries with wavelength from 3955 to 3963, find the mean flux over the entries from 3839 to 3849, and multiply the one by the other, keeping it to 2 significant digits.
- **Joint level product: 6.0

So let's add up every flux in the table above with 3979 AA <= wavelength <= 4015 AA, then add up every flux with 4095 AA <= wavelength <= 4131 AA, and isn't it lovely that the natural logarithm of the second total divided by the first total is -0.16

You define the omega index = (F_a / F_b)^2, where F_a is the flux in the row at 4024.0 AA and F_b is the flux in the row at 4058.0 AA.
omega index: 1.04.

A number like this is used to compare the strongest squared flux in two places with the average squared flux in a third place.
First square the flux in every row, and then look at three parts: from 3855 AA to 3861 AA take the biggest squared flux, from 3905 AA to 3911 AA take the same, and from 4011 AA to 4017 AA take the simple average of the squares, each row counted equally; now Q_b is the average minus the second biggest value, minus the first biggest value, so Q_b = -11.2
